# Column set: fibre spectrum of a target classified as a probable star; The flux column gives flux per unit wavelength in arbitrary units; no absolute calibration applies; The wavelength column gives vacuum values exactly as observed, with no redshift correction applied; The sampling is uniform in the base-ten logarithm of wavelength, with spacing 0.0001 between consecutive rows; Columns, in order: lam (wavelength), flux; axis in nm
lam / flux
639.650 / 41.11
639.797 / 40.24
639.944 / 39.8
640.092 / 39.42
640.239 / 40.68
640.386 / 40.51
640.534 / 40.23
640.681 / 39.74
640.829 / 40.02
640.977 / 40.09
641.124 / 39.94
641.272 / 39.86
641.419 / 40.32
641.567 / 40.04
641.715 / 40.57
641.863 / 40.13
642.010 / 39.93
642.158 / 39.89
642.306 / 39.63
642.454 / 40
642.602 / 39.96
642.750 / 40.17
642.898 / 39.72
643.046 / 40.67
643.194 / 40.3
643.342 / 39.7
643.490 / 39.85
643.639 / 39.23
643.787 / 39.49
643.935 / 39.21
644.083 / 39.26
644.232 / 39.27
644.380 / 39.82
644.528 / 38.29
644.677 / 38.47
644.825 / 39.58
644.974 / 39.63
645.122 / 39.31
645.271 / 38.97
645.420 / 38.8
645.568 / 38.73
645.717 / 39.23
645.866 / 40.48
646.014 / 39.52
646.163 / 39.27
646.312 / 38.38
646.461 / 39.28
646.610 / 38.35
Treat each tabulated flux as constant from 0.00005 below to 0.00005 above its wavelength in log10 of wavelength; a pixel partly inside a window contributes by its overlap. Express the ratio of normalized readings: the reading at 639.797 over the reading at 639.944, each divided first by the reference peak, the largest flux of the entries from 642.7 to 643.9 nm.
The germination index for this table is 1.01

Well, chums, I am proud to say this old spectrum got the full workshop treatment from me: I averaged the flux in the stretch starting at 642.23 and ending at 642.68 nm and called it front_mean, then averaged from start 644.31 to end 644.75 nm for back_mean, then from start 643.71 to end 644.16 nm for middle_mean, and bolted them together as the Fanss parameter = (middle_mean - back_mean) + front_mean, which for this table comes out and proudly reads 40.3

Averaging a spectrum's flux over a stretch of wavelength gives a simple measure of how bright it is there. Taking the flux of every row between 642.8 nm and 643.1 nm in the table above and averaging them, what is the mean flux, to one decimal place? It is 40.2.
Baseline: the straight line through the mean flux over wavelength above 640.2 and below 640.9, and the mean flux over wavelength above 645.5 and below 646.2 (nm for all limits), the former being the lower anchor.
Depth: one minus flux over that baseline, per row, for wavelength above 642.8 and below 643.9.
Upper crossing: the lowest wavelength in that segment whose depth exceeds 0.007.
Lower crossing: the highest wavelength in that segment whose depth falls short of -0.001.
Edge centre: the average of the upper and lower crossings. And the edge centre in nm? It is 643.56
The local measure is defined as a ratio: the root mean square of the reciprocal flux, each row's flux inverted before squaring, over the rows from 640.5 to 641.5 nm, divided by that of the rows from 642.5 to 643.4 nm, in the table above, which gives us 1.00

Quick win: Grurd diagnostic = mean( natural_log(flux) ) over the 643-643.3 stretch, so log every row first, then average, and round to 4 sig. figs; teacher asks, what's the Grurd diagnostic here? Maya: 3.701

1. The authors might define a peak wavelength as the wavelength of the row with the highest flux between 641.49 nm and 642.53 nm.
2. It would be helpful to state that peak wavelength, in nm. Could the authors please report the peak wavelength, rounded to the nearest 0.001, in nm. 641.715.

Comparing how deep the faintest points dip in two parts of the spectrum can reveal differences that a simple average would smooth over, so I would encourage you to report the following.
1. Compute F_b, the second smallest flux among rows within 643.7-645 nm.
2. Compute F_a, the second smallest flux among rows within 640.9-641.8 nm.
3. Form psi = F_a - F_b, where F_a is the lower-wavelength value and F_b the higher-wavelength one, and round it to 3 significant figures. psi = 1.47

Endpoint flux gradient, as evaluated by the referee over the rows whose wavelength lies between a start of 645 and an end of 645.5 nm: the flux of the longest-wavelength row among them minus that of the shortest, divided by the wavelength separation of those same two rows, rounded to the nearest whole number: -2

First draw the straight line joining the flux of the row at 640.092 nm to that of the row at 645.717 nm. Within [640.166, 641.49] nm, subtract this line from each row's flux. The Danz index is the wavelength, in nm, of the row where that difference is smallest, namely 640.681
